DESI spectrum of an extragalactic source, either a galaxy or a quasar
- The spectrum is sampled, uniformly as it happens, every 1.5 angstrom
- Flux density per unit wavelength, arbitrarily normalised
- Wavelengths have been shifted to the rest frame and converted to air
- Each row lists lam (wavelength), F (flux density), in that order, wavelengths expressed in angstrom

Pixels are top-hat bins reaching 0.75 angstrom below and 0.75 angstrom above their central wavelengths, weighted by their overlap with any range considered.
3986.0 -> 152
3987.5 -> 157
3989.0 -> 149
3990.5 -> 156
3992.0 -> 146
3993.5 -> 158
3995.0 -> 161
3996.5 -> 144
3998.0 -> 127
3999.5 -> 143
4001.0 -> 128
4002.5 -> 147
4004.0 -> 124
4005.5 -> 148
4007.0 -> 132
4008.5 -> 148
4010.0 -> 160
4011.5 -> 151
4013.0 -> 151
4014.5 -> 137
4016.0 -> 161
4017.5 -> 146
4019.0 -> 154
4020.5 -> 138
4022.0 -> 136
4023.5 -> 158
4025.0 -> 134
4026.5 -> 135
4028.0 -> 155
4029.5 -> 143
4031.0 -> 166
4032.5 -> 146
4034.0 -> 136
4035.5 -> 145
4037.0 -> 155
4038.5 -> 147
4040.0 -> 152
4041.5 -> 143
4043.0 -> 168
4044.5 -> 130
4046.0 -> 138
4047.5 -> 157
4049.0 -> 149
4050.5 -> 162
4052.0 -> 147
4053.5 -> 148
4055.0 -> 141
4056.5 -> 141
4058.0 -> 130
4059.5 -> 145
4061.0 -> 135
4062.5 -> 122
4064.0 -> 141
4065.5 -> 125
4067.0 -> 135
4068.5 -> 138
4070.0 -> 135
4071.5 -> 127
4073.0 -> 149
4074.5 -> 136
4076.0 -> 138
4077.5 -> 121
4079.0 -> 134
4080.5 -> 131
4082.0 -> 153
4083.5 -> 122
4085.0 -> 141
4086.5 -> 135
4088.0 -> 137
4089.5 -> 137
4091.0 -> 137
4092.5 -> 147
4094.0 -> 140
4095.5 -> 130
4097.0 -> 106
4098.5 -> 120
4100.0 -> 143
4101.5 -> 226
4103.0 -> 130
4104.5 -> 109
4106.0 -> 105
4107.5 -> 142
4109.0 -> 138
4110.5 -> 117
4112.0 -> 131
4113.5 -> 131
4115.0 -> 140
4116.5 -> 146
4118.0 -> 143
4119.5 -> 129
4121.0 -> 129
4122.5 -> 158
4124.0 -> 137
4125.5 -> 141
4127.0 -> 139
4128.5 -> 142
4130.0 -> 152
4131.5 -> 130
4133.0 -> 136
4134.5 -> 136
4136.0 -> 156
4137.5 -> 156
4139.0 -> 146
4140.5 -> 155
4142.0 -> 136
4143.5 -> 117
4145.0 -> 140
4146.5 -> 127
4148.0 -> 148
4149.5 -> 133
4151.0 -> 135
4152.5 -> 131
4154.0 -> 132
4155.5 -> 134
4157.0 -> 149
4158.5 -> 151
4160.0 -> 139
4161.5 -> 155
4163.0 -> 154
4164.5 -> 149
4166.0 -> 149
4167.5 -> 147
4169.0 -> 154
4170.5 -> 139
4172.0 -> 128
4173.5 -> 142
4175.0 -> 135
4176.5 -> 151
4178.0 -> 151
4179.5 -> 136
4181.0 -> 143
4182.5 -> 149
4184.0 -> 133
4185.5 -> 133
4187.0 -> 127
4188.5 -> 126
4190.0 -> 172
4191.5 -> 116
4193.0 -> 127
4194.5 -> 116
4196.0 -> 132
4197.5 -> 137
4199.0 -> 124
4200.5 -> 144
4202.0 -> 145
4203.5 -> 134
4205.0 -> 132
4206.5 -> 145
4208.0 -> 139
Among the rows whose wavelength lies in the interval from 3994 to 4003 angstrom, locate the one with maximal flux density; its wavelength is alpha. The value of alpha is 3995.0 angstrom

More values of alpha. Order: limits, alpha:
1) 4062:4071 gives 4064.0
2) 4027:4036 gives 4031.0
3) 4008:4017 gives 4016.0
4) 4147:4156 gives 4148.0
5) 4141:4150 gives 4148.0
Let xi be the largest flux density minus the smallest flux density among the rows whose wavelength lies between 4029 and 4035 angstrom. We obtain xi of 30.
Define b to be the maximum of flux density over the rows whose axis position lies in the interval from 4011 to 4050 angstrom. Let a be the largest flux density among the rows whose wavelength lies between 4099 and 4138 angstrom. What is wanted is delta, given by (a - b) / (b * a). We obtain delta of 0.0015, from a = 226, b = 168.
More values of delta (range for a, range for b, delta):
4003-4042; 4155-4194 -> -0.0002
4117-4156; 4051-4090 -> 0.0002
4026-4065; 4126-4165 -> 0.0005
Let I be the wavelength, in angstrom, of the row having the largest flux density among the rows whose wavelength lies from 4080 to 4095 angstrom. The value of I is 4082.0 angstrom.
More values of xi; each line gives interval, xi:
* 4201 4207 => 13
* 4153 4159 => 19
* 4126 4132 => 22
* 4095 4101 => 37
